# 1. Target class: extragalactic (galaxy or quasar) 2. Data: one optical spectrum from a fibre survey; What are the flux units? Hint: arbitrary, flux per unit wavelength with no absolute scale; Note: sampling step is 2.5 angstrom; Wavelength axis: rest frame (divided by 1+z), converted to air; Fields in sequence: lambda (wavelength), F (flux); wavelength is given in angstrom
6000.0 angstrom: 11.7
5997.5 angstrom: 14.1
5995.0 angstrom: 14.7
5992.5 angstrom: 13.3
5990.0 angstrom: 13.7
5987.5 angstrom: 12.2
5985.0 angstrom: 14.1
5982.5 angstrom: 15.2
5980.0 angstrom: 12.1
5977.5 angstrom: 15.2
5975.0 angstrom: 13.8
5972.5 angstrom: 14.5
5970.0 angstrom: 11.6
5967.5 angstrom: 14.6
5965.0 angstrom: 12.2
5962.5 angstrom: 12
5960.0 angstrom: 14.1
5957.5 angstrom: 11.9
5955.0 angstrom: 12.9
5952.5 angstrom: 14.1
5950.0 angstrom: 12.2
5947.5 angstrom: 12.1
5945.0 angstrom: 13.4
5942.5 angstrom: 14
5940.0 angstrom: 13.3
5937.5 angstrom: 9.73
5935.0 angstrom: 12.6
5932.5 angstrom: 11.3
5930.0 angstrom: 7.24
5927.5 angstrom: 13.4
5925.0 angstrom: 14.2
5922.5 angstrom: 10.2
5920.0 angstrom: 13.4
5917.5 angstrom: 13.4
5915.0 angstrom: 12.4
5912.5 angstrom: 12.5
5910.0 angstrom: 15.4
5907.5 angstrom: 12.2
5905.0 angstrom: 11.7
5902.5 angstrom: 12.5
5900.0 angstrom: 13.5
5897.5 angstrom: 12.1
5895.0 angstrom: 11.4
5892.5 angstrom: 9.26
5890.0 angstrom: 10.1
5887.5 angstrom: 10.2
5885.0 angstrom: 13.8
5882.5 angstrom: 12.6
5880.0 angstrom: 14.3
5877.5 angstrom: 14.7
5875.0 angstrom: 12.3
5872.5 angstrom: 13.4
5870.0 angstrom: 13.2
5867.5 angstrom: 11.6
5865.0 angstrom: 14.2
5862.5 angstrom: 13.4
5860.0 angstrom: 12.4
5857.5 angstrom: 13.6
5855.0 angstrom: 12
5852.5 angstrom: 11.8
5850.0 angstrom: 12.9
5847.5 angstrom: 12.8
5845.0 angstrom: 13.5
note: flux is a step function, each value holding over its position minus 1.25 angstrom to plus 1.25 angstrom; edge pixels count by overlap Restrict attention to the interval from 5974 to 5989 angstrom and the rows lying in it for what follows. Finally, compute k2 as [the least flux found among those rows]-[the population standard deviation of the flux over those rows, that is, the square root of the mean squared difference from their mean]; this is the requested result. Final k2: 10.8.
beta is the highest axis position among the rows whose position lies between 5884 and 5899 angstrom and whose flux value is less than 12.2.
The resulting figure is 5897.5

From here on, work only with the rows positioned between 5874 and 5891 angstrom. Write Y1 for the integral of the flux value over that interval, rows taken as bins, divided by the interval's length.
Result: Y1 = 12.6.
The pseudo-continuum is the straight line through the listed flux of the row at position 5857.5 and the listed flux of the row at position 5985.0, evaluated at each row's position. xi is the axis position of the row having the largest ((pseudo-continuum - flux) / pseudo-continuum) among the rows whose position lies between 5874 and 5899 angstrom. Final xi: 5892.5 angstrom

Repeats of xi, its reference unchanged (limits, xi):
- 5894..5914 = 5895.0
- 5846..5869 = 5867.5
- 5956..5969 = 5957.5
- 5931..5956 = 5937.5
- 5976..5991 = 5980.0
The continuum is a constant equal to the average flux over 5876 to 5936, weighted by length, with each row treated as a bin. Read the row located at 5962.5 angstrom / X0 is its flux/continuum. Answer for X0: 0.98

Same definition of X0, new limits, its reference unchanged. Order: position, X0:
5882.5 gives 1.03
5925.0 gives 1.16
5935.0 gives 1.03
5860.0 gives 1.01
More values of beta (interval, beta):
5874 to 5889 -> 5887.5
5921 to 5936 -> 5932.5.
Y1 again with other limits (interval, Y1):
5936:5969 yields 12.8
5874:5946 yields 12.3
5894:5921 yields 12.8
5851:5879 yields 13.0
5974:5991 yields 13.8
